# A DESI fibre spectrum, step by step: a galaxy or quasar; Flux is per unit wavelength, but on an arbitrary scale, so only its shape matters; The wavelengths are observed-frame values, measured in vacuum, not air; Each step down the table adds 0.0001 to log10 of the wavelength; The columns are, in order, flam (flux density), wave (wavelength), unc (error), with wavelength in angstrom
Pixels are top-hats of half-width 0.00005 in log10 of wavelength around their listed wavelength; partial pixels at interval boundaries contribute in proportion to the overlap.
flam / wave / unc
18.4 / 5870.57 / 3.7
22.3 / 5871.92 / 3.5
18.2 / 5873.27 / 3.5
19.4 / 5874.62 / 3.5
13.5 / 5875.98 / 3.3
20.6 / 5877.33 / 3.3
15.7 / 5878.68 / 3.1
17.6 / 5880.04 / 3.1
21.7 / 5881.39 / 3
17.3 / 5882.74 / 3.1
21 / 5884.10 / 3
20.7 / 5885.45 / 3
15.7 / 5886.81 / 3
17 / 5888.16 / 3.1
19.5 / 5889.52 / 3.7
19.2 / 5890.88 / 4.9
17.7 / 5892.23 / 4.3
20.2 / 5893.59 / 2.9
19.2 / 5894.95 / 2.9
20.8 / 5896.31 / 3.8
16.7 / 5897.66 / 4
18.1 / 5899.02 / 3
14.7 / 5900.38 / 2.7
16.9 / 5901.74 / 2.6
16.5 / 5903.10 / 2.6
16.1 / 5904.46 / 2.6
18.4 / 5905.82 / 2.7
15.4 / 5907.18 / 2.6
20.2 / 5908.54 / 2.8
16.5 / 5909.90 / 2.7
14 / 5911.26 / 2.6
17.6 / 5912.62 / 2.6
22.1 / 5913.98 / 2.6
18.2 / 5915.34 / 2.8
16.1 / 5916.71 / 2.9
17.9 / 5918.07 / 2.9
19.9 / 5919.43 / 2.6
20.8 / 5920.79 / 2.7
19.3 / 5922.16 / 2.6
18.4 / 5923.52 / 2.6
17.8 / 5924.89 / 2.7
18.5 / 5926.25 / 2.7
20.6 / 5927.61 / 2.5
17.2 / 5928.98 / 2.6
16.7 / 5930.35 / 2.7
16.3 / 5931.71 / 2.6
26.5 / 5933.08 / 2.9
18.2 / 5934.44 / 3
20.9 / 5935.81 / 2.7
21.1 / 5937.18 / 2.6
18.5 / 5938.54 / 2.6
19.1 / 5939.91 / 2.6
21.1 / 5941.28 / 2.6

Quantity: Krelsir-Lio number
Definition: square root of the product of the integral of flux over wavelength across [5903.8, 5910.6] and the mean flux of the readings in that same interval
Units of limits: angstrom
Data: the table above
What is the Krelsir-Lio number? 45.2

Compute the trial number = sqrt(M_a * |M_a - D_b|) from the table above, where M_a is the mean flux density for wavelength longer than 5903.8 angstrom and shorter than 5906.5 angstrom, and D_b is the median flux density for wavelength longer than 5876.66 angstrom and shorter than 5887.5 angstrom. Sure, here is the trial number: 5.6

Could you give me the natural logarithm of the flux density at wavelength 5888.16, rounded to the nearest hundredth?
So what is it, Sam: 2.83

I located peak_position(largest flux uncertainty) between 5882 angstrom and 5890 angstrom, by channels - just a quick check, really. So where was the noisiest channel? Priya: 5889.52 angstrom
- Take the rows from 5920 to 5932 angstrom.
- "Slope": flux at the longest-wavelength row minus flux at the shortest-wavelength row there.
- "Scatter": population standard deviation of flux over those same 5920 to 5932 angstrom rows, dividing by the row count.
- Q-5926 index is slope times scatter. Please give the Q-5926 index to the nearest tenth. -6.8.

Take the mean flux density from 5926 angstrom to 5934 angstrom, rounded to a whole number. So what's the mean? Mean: 19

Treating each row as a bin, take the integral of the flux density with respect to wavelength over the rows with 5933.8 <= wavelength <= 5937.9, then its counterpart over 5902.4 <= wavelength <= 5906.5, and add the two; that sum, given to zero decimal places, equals 152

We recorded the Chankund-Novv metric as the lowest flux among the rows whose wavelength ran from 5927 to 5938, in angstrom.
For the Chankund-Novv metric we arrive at 16.3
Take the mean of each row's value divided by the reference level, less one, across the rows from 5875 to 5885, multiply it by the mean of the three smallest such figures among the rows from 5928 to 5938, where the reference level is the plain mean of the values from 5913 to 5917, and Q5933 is 0.004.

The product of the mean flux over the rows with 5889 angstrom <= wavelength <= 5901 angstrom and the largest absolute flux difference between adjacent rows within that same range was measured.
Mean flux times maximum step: 76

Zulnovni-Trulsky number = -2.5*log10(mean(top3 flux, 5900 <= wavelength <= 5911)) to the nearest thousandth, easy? -3.168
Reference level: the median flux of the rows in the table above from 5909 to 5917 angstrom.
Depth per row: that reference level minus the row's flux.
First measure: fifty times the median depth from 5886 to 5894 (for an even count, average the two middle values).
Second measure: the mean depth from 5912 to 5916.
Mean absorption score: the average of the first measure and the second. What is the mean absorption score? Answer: -36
